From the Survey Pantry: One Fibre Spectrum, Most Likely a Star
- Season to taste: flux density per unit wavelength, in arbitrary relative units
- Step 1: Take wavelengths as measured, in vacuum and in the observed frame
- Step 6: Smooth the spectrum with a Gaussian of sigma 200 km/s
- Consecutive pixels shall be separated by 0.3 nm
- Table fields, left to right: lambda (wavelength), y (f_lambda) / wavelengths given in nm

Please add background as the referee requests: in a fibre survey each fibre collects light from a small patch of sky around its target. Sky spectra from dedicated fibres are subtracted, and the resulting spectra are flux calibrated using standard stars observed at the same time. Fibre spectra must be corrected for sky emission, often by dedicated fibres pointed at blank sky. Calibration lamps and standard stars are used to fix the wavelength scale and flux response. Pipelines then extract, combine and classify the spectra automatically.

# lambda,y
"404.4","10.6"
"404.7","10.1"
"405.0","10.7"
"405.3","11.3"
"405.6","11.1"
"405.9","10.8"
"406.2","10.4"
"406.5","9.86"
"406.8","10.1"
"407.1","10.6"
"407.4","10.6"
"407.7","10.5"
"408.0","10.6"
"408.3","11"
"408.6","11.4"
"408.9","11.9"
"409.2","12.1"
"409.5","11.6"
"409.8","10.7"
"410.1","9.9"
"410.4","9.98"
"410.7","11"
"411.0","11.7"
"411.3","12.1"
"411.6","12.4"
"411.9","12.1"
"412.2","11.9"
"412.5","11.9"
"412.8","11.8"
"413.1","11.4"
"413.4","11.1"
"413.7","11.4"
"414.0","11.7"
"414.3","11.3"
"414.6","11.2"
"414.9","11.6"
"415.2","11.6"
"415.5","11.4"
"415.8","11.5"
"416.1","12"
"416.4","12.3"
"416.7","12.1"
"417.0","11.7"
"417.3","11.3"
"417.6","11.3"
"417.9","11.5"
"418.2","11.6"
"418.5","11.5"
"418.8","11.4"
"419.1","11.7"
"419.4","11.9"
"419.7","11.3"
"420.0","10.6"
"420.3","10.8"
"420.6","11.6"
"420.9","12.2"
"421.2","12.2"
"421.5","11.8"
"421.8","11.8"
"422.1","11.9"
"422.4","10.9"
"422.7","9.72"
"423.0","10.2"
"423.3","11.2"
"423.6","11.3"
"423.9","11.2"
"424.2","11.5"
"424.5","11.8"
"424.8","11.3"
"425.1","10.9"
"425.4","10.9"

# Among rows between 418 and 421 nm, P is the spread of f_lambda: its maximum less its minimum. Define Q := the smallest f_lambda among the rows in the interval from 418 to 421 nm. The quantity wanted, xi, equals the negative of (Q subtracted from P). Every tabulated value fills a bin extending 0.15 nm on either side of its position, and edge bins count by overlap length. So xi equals 9.0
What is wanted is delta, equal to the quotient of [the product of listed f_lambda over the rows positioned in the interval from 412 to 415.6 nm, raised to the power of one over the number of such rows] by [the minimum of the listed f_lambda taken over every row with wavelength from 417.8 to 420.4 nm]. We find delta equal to 1.087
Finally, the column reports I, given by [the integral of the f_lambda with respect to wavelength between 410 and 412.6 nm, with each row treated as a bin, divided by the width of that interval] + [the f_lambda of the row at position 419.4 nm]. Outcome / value 23.4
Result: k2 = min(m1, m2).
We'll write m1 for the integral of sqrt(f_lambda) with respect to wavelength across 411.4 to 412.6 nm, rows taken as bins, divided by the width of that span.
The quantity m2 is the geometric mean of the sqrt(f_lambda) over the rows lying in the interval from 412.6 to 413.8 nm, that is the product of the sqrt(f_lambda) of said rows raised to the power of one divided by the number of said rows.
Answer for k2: 3.38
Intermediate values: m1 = 3.48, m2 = 3.38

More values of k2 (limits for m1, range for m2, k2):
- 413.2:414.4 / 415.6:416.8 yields 3.37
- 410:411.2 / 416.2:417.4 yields 3.27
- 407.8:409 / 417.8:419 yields 3.34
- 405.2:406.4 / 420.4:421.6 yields 3.29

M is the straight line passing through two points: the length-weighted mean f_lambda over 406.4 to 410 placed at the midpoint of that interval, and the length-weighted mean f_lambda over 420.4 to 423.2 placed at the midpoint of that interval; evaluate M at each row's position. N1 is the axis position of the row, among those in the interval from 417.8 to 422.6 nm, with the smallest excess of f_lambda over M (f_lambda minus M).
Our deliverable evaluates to 420.0 nm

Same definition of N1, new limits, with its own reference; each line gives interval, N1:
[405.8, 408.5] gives 406.5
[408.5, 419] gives 410.1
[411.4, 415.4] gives 413.4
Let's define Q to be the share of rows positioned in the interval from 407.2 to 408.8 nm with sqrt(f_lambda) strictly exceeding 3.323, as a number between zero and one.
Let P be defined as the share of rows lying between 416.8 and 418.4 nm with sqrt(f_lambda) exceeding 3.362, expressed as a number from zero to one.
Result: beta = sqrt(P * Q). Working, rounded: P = 0.6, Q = 0.2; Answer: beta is 0.35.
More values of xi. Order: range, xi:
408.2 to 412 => 7.4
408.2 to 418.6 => 7.4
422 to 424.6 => 7.5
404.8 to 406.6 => 8.4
